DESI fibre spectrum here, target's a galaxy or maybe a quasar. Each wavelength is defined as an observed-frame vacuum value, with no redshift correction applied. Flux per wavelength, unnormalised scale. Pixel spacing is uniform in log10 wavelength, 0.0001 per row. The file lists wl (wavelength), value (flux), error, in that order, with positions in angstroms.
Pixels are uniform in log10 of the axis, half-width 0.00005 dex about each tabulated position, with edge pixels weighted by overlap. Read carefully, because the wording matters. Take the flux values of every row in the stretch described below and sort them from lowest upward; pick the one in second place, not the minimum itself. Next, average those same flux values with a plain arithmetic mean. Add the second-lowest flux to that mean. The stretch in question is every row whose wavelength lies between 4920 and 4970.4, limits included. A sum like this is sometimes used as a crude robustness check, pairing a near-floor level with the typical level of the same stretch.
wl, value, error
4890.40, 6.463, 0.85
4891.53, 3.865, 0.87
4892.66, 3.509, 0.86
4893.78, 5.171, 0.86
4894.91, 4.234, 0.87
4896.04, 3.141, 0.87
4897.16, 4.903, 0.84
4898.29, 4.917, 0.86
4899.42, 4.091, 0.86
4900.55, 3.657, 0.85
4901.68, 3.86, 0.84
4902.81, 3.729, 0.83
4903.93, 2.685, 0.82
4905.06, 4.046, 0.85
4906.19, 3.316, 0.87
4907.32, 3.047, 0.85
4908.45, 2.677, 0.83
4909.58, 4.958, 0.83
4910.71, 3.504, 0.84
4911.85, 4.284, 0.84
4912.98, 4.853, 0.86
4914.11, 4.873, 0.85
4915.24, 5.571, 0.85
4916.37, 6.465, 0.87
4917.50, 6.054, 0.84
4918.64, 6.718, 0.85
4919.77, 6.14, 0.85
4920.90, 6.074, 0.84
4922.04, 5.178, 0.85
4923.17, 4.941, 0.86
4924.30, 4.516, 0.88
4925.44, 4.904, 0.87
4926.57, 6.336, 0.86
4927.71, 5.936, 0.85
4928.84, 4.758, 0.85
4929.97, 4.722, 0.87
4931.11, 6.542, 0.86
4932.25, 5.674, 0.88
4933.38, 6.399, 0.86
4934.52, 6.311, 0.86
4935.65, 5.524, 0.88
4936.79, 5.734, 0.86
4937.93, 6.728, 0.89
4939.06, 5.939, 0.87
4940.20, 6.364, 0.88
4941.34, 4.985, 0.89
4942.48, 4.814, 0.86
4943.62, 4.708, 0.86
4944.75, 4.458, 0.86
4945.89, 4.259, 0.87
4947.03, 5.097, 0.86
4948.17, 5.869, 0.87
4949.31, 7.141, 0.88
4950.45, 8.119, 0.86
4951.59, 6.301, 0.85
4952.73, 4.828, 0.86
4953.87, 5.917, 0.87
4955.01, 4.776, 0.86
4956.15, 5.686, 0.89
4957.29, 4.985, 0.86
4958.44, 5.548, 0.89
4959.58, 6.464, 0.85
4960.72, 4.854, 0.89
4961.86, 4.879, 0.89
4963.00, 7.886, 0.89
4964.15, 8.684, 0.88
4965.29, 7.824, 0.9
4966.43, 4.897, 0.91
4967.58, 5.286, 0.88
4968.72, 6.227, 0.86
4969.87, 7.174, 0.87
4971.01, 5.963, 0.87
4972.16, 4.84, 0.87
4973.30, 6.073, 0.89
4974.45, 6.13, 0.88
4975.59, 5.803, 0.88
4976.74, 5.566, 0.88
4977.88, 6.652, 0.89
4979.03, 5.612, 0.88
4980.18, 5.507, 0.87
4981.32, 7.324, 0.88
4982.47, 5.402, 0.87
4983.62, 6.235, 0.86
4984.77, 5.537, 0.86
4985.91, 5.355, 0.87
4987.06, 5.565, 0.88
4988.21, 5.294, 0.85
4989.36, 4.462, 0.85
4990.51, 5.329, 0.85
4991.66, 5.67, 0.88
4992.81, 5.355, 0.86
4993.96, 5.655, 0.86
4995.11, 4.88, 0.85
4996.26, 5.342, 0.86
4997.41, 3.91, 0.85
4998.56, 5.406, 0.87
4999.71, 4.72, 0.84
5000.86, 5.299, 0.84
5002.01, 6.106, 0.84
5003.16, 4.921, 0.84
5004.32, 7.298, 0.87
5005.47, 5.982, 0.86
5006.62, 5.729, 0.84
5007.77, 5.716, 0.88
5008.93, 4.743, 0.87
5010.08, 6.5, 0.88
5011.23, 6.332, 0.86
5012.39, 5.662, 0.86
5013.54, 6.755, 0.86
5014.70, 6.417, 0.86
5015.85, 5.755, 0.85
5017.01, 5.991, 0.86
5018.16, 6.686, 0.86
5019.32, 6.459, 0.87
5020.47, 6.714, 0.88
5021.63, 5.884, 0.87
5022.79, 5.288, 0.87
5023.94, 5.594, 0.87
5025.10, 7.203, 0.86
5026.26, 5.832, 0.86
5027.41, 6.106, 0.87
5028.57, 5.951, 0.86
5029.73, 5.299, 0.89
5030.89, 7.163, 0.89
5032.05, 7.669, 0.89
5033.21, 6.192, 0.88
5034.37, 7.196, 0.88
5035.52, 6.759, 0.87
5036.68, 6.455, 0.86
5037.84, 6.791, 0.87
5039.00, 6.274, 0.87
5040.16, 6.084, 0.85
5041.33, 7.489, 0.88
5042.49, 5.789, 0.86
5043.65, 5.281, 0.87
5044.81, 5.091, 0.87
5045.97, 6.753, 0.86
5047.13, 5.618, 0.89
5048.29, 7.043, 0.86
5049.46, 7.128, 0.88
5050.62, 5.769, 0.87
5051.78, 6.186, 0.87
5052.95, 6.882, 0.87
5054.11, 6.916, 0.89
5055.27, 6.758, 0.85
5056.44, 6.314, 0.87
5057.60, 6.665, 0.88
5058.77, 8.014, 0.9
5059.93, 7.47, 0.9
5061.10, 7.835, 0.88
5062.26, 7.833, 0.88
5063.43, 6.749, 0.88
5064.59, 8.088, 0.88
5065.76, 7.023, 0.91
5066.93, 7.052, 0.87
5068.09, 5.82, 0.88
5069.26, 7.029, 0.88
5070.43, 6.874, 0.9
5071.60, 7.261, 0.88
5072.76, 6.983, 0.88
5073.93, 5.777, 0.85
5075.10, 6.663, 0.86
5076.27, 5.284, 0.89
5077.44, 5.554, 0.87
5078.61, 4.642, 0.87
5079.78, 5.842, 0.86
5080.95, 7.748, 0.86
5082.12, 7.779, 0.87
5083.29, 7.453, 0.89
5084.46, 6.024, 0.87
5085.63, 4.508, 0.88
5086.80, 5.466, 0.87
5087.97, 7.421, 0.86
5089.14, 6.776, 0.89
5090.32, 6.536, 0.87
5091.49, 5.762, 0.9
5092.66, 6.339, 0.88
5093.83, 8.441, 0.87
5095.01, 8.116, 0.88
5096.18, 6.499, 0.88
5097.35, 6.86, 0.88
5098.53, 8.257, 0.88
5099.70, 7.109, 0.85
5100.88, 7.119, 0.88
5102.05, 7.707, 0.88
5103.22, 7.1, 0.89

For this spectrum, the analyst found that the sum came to 10.2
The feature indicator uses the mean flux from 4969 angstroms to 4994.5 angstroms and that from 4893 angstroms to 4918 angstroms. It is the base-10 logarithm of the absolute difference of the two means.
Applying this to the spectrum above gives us 0.17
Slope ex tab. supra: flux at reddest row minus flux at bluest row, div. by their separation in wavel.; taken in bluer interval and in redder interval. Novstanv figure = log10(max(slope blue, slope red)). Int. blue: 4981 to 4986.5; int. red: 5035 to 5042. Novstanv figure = -0.90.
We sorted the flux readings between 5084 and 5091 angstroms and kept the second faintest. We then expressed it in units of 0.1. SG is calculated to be 54.7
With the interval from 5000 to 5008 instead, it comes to 53.0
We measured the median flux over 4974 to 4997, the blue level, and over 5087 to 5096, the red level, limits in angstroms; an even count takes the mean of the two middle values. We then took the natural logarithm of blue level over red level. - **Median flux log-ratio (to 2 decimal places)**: -0.20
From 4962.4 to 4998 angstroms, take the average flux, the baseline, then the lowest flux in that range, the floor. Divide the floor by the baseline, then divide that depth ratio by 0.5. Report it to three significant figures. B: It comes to 1.34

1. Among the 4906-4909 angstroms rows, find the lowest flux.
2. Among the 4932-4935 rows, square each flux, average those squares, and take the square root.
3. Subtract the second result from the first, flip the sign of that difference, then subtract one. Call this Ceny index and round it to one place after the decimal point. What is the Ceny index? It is 2.5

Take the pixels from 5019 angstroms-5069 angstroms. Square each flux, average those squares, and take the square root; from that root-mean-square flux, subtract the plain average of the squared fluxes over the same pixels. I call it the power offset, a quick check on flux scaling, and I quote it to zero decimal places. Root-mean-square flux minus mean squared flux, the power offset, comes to -37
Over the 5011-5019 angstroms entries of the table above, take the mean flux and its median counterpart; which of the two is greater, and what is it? 6.33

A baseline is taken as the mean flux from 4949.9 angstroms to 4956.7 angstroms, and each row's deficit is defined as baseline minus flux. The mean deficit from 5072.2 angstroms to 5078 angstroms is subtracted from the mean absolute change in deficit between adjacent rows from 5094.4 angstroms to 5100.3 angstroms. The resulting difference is 1.2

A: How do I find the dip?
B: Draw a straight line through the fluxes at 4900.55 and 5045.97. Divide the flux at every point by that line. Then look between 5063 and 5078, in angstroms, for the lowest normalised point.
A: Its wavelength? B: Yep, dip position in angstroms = 5076.27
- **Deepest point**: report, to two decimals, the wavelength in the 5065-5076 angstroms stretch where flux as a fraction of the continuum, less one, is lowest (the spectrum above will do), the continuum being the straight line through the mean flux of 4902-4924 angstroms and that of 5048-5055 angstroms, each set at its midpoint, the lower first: 5073.93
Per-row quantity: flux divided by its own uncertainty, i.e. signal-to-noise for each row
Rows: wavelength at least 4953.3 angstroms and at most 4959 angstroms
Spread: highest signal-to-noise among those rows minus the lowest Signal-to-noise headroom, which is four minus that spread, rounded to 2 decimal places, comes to 2.75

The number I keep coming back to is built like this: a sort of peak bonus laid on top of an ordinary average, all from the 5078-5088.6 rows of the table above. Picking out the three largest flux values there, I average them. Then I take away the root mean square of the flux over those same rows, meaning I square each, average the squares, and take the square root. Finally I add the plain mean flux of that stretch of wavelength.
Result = 7.5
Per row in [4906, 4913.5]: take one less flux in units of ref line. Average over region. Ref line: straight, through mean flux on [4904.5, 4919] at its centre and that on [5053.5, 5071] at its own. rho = 0.17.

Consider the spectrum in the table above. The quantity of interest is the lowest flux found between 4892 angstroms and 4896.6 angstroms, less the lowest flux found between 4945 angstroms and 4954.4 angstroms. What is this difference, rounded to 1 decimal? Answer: -1.1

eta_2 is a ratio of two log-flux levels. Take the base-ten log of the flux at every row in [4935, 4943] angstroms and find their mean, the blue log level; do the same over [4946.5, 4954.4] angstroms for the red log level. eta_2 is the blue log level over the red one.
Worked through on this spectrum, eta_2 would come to 0.96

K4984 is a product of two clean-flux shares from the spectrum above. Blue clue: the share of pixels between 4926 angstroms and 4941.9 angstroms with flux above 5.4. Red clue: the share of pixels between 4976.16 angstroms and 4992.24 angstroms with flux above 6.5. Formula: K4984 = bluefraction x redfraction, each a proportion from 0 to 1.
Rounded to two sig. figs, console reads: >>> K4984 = 0.11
